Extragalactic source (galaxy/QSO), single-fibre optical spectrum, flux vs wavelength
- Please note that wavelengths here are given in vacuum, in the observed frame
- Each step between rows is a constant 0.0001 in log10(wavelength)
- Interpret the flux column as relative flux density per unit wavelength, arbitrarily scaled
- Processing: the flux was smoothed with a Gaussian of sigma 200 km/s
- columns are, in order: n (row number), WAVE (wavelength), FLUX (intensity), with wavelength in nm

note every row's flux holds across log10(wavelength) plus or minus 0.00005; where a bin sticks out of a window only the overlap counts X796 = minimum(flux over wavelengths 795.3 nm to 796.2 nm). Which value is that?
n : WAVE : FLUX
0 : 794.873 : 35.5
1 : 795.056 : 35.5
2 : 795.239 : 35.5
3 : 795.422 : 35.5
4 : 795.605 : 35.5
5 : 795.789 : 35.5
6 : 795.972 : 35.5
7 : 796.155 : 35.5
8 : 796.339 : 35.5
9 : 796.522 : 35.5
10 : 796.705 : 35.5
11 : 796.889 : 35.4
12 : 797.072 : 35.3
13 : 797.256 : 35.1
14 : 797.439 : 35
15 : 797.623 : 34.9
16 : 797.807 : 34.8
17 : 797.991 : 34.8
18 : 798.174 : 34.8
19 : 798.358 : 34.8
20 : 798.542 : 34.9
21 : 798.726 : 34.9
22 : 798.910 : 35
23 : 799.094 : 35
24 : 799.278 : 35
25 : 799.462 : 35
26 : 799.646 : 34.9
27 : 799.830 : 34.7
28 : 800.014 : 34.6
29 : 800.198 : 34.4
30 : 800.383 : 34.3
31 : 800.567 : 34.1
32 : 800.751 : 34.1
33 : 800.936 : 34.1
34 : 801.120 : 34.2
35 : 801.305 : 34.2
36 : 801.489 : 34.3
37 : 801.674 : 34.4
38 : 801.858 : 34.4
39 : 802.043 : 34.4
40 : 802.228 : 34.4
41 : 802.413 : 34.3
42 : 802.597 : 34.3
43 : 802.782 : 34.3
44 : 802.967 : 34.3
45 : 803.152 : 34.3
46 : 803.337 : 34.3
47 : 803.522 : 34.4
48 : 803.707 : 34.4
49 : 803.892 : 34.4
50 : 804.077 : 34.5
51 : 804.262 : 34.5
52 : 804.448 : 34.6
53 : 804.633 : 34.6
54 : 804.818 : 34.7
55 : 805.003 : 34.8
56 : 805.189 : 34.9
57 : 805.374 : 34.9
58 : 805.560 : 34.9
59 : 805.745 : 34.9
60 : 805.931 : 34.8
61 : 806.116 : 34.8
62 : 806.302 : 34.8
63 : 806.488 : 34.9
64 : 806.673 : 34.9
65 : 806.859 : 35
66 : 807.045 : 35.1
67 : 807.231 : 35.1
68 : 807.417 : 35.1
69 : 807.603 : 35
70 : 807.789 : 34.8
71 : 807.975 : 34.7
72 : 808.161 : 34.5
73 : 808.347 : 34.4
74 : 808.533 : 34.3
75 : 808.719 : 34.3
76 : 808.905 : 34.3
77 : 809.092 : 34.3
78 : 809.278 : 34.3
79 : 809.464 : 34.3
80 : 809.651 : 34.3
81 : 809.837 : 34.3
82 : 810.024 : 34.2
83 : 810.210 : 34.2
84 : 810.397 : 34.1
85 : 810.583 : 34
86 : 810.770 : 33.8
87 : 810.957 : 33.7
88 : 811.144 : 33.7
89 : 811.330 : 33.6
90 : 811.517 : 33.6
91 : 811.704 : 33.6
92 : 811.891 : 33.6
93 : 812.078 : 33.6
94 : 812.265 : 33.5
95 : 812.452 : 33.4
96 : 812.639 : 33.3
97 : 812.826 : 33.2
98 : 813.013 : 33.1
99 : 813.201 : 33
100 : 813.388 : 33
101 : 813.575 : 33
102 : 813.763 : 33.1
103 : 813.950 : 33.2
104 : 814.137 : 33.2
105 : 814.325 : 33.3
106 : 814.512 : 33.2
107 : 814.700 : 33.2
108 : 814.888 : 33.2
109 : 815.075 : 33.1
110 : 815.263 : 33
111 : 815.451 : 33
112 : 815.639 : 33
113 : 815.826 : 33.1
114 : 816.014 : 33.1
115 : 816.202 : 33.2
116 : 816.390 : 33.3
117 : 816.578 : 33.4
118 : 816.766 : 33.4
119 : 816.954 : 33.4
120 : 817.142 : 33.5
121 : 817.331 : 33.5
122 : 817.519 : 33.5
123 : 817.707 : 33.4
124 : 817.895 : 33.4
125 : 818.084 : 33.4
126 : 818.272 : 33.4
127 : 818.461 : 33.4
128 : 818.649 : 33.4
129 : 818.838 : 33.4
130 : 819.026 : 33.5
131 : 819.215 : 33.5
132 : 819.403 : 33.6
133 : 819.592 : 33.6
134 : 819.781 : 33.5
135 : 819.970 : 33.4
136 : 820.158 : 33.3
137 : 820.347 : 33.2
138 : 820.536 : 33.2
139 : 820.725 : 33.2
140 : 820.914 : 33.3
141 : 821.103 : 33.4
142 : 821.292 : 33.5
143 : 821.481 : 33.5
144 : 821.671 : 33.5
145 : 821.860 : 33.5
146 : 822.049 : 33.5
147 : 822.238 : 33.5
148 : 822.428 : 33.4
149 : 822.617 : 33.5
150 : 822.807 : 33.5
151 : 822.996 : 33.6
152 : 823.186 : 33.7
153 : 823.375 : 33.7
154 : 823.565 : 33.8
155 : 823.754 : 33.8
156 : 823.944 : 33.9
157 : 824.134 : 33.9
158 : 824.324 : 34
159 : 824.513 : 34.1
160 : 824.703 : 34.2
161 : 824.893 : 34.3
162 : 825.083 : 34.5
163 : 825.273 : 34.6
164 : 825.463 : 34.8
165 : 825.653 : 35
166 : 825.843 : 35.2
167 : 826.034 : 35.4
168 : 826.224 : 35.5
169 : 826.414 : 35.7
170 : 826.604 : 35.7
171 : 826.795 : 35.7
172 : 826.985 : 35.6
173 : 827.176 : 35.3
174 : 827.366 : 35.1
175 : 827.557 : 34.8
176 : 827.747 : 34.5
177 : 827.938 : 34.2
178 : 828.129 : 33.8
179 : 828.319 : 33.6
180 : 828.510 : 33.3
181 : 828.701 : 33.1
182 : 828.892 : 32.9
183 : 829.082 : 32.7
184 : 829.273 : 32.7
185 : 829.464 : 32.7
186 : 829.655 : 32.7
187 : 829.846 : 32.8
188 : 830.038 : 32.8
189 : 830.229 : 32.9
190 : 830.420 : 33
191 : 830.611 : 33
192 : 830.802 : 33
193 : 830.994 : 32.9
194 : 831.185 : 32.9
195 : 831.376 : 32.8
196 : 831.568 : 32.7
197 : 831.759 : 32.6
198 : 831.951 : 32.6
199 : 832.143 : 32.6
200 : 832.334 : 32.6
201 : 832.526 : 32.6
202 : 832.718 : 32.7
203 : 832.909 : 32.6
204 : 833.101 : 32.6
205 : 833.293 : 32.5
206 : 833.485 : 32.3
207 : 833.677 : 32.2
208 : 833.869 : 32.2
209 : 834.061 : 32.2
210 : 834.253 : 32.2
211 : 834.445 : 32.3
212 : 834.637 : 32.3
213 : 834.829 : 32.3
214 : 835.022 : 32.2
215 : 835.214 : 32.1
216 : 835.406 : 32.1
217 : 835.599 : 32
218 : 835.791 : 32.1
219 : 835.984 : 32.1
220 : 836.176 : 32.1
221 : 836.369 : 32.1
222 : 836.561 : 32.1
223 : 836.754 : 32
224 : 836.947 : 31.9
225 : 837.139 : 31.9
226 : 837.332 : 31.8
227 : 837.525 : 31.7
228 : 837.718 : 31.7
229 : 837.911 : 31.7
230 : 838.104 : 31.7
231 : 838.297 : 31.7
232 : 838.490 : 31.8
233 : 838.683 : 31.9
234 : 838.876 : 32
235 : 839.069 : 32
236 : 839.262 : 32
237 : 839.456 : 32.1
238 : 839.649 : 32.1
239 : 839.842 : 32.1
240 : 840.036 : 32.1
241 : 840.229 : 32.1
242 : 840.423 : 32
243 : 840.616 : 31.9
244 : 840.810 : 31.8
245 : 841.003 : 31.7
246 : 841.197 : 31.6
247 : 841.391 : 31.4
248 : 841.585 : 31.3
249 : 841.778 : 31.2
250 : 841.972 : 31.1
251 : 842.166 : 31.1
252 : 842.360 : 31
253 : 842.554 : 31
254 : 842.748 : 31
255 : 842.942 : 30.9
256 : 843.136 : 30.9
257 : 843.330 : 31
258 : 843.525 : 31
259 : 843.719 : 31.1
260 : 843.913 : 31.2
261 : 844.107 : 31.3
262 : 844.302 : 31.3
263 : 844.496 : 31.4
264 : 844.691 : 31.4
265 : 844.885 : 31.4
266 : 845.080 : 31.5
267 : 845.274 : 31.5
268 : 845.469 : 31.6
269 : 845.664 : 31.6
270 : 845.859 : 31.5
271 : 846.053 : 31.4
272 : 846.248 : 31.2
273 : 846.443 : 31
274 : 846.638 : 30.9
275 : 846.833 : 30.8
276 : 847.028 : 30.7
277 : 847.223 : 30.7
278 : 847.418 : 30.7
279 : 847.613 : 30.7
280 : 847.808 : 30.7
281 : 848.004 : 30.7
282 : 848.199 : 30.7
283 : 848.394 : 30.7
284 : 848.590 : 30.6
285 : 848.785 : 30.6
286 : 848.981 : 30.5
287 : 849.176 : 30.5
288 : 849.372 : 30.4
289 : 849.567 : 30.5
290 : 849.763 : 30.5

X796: 35.5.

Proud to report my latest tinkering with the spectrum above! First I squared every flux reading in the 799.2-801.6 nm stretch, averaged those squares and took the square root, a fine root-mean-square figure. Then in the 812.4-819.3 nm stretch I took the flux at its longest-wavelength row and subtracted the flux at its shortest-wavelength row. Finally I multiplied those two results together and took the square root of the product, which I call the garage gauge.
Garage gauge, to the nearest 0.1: 1.9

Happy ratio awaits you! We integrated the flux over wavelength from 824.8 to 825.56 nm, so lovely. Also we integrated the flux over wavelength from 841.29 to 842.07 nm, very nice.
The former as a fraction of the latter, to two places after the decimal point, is 1.08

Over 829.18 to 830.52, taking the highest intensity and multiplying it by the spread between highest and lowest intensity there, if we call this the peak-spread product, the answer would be 10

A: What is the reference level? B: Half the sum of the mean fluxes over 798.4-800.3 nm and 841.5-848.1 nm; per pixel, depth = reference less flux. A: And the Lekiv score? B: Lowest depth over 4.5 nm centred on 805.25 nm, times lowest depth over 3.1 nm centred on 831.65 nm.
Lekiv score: 0.1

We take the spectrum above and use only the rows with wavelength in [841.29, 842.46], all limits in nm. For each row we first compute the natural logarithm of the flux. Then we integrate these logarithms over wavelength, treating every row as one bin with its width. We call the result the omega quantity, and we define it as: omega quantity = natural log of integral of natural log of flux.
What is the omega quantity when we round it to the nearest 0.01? 1.39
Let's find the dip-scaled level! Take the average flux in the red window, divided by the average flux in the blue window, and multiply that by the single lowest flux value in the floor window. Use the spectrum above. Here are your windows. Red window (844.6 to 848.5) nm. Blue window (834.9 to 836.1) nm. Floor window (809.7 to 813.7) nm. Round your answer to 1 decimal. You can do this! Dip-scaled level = 31.9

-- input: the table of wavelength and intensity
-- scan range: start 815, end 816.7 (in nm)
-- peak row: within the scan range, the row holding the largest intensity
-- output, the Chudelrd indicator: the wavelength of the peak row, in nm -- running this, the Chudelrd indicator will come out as 816.578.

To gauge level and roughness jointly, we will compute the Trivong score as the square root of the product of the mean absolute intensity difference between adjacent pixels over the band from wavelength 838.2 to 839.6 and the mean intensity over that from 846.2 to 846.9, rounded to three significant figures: 1.44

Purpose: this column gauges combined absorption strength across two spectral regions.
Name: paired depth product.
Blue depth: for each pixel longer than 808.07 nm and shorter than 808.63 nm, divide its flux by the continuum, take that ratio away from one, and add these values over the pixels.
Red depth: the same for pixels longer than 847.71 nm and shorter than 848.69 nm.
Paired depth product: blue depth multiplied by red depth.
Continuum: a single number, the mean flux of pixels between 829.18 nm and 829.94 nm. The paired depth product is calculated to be -0.05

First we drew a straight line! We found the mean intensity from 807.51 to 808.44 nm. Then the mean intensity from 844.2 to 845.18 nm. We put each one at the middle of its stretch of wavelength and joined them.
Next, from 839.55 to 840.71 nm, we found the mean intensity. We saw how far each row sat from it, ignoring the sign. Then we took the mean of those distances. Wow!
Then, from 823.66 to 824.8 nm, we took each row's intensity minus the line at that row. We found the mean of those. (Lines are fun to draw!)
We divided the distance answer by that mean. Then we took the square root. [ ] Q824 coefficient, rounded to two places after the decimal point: 0.30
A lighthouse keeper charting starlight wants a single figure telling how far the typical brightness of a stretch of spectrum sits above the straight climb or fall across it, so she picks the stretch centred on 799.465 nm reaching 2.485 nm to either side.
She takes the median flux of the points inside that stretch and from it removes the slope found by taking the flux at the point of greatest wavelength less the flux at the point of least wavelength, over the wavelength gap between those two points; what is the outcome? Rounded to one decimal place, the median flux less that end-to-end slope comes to 35.0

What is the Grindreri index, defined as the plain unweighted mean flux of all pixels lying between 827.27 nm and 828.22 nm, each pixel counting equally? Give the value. 34.5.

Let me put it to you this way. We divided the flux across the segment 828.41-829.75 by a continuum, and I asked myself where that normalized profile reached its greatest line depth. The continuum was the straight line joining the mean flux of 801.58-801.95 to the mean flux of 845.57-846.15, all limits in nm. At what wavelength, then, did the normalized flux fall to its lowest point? 829.082 nm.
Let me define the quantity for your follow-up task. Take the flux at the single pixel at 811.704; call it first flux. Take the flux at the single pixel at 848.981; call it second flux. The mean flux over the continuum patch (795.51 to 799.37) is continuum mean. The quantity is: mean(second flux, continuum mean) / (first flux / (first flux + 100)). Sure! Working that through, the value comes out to 131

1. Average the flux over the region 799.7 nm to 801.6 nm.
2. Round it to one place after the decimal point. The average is 34.3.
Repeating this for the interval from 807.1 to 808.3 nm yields 34.9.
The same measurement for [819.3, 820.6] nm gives 33.4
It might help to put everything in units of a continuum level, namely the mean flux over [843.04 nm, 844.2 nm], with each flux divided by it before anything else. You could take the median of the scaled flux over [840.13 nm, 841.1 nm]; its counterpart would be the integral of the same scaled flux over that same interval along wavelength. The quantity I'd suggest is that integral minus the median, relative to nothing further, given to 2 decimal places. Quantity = -0.03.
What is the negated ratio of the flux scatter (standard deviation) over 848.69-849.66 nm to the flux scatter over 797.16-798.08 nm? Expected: -0.54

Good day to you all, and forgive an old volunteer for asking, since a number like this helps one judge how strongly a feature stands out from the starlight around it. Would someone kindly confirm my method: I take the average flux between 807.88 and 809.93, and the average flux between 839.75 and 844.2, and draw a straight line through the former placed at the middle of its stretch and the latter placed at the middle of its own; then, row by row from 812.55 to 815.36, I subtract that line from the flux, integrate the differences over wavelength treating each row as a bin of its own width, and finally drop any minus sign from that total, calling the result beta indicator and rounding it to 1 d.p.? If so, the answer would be 2.2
